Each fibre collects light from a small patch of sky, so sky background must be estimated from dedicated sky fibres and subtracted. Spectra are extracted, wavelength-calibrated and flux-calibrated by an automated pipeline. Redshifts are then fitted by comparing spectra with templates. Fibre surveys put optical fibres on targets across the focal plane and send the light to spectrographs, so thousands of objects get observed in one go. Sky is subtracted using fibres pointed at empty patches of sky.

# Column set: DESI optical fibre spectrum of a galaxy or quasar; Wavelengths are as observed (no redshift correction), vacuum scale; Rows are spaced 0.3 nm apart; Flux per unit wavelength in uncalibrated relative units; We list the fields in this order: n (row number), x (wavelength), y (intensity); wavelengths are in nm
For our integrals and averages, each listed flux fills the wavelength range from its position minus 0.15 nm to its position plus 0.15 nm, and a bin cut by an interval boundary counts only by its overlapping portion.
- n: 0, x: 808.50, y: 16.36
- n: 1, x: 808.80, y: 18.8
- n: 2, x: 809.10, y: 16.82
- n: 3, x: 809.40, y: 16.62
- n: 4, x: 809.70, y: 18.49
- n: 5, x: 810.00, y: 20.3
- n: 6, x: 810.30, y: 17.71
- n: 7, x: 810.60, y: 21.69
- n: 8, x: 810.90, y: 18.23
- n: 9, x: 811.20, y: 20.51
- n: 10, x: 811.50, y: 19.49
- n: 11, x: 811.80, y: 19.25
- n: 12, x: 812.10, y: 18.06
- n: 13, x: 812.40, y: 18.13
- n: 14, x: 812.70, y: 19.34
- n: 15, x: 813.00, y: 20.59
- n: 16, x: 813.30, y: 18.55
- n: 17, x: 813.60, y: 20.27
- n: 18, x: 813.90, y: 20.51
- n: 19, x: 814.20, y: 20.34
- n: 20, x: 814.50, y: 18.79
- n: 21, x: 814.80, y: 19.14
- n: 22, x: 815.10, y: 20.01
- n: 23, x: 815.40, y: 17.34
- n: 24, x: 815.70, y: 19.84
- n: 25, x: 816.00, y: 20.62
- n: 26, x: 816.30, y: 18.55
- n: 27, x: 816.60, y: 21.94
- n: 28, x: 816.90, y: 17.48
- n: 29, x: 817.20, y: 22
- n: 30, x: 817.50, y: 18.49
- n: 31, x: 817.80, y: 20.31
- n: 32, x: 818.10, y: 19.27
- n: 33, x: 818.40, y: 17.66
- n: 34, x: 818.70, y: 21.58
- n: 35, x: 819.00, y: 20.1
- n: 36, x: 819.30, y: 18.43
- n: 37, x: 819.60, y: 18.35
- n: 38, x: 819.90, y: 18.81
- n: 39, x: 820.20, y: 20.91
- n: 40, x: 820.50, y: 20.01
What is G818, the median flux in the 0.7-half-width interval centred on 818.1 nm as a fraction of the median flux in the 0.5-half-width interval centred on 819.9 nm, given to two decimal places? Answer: 1.02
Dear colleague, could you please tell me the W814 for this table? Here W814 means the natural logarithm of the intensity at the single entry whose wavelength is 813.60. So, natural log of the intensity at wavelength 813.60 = 3.01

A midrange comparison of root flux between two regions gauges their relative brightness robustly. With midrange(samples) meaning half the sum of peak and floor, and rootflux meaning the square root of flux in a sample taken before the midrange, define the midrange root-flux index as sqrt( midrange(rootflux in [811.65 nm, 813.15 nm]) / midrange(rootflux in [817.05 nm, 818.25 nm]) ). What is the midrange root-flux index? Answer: 0.99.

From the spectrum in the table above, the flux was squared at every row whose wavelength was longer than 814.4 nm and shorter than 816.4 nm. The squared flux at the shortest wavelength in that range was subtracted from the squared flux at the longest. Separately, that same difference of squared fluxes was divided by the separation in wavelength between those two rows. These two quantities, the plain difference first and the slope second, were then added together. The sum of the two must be -14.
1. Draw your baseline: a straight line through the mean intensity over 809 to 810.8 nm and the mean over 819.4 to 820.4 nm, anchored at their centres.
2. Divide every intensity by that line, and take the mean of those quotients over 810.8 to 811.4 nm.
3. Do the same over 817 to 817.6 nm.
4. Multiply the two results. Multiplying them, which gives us 1.09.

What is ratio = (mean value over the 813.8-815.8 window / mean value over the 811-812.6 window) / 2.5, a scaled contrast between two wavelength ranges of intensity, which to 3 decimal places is 0.407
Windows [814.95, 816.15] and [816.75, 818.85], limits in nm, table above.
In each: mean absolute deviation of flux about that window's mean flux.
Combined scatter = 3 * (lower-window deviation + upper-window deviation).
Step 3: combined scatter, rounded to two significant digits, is 7.7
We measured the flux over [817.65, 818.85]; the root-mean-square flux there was 19.8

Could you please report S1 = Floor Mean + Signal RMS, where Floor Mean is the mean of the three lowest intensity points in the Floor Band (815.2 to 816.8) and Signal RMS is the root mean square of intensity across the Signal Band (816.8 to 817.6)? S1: 38.0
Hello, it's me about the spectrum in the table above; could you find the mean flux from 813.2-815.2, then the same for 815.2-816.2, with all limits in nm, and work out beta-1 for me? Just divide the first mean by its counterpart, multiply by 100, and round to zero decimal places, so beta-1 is 102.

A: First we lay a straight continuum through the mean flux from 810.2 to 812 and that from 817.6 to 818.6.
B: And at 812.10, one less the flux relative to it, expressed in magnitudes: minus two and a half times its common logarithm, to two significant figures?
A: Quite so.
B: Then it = 2.9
